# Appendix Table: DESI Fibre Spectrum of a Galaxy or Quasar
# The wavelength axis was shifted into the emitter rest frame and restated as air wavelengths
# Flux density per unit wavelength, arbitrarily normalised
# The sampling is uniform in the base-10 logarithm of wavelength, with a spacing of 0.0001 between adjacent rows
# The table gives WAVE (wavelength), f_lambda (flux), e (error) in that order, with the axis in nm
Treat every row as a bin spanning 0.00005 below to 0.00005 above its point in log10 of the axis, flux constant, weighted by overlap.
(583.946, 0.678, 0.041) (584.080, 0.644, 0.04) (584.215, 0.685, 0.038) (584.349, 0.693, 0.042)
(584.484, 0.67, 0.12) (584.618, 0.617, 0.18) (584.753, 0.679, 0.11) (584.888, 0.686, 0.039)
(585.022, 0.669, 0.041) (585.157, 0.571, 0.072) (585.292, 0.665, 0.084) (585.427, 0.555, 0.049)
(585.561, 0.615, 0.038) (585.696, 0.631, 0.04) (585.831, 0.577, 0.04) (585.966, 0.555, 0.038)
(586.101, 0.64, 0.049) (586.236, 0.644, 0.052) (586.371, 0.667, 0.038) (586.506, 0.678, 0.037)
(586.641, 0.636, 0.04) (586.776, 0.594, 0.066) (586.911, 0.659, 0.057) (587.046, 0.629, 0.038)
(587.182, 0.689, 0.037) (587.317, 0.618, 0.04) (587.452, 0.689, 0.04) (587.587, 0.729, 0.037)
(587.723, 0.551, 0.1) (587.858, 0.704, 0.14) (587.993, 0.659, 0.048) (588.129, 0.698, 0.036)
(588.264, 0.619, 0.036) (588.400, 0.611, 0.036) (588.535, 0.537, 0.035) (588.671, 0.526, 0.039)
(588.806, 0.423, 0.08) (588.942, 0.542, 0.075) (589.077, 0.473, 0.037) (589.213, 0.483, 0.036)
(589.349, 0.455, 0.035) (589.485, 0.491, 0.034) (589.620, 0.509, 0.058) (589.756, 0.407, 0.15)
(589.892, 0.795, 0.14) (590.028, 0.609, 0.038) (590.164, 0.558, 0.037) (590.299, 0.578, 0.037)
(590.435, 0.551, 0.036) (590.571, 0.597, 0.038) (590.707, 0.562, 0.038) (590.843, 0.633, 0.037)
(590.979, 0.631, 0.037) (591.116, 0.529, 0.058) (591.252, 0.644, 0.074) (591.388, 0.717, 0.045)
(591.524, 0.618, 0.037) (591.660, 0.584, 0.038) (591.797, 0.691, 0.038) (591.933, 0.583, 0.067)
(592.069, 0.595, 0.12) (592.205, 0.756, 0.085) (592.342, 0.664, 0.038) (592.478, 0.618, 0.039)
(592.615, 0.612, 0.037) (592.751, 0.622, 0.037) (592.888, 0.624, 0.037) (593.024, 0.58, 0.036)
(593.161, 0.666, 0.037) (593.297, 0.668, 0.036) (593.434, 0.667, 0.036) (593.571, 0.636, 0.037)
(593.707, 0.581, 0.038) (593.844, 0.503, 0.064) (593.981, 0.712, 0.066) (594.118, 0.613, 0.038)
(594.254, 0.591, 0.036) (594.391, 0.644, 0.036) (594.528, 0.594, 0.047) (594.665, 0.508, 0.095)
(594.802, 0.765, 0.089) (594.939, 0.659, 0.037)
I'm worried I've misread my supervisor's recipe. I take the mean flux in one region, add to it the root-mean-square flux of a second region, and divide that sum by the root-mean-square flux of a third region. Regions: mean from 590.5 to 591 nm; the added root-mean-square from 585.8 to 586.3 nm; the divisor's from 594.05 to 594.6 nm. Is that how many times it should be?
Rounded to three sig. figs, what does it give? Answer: 1.98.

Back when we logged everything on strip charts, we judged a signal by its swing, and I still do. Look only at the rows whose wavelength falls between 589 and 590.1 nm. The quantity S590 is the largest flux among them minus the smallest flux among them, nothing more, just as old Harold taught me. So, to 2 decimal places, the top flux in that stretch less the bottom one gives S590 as 0.39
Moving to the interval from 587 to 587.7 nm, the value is 0.11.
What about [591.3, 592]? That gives 0.13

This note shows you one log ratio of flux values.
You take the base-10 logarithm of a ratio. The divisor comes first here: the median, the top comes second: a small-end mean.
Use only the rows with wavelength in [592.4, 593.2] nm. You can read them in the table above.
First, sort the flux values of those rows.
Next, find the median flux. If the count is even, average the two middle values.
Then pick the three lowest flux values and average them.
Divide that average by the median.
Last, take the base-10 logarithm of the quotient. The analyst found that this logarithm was -0.012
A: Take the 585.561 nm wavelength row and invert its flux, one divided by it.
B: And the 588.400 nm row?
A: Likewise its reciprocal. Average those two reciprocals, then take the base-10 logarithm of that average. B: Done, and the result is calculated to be 0.21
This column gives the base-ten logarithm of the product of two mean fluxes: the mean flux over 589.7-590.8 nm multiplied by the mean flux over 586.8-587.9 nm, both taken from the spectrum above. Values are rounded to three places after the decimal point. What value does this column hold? -0.416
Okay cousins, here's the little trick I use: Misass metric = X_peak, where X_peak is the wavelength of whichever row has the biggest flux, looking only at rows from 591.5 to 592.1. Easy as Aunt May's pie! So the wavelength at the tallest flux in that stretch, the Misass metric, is 591.797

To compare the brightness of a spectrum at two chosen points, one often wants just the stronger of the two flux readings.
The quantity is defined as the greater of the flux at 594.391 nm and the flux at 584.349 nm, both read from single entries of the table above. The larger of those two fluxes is 0.69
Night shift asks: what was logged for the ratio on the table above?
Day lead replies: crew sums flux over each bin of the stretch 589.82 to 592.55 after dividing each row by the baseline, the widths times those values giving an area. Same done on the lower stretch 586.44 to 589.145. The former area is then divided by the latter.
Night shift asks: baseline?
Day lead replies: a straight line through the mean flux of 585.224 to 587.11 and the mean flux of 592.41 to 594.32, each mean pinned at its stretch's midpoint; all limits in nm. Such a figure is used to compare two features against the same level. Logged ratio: 1.03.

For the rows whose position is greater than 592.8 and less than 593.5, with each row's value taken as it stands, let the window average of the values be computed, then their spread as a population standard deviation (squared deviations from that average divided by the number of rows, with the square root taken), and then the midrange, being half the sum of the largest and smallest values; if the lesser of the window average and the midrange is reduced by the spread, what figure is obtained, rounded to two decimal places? 0.59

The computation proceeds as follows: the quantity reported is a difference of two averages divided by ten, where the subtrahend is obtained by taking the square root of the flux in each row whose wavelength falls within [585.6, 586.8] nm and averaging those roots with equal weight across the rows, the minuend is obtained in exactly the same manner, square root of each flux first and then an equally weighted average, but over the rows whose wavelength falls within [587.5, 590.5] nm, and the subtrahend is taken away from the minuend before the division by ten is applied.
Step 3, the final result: -0.004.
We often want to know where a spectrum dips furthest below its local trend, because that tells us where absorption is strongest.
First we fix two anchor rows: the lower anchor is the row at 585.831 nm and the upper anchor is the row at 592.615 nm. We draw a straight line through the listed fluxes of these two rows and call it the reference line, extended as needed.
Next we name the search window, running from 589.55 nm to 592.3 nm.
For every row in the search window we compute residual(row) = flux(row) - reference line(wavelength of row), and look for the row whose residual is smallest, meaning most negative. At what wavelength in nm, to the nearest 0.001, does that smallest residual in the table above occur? 589.756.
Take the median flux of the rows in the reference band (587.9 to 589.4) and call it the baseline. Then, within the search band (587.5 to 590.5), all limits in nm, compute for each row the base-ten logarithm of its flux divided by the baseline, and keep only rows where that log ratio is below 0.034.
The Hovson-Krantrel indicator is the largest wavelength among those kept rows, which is 590.435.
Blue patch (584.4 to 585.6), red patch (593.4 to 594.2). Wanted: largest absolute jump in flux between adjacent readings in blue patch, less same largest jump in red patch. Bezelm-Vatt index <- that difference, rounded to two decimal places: -0.10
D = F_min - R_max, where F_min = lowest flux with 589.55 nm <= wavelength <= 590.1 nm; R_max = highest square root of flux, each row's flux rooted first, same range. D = -0.48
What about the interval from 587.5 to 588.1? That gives -0.30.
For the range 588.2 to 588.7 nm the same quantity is -0.26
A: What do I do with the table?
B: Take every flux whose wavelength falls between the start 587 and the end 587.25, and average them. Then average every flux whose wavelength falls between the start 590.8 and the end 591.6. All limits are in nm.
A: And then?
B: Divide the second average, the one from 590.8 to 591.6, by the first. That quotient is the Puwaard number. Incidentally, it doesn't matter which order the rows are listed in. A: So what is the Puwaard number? 0.95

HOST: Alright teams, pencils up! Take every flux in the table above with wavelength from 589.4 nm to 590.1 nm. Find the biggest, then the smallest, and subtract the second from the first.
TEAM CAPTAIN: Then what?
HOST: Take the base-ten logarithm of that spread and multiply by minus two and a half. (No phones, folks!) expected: 1.03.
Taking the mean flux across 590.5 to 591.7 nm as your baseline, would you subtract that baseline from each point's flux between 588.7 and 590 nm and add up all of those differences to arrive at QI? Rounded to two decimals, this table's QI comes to -0.94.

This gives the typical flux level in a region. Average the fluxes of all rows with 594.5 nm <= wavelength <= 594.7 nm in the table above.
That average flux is 0.55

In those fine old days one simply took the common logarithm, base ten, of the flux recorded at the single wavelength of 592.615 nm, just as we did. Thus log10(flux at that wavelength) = -0.21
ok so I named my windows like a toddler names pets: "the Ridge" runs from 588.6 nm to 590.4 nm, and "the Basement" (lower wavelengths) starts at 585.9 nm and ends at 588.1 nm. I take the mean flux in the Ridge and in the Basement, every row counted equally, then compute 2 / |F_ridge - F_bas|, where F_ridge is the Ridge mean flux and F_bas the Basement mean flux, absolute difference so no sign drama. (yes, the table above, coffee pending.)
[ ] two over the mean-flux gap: 17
